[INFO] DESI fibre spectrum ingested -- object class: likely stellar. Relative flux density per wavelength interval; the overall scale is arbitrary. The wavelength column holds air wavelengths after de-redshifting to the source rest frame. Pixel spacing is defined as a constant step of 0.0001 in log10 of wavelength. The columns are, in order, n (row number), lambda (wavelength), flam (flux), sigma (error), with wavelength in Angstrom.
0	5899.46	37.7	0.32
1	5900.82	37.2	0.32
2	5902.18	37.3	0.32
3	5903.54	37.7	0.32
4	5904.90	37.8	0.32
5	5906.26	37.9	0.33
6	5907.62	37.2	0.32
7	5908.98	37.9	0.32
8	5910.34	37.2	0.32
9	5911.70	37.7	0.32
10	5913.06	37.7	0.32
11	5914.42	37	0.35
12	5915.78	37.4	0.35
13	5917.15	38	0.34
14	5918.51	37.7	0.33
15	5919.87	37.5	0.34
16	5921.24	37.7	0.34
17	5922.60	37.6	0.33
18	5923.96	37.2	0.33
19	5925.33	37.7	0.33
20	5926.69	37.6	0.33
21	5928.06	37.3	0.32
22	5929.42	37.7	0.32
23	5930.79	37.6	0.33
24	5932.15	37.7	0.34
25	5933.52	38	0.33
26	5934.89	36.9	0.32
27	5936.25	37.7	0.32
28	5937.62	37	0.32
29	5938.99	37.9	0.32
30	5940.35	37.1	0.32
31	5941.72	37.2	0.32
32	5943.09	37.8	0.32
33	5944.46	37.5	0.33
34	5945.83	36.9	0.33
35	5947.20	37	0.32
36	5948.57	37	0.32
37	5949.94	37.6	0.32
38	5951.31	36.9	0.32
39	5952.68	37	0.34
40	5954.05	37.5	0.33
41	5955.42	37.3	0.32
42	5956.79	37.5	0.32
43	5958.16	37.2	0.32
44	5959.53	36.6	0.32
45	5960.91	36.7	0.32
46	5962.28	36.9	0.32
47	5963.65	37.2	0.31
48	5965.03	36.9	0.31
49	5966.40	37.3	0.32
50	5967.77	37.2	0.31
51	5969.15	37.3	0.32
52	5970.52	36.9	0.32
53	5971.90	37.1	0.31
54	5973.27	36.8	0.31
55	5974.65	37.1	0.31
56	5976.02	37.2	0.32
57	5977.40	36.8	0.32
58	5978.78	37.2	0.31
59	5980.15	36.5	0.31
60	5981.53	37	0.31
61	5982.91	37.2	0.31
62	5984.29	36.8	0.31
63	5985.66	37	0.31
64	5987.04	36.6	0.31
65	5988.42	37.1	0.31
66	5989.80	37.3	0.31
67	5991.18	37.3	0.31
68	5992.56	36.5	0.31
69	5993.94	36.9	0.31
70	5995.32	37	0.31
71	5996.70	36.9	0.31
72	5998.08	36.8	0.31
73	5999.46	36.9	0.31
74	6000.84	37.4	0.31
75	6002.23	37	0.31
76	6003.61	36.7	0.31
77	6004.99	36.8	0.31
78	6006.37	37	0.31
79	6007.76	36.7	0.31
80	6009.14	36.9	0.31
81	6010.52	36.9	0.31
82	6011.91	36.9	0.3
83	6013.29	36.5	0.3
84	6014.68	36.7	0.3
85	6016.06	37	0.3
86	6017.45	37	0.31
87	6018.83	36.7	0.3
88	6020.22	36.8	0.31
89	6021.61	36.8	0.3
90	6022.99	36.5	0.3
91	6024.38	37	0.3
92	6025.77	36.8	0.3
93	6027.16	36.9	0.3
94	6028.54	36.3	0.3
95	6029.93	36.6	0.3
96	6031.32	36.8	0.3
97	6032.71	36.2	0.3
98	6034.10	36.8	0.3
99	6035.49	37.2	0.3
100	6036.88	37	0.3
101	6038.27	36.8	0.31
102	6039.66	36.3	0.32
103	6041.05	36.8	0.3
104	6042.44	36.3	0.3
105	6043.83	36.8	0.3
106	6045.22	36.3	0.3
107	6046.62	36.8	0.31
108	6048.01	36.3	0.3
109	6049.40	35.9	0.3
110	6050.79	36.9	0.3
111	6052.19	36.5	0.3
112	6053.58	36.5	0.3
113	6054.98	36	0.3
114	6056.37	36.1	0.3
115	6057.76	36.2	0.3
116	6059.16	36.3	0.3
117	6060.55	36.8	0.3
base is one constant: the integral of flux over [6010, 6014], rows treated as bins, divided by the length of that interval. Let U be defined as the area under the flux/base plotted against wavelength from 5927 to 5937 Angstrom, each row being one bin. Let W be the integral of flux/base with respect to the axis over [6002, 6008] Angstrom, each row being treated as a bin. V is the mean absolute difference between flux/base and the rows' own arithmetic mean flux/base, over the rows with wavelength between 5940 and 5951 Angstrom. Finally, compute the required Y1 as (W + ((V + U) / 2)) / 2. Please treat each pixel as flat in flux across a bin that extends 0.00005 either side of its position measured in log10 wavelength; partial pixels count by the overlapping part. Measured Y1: 5.6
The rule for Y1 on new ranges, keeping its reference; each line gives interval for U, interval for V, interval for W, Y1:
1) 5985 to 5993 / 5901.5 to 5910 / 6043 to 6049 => 5.0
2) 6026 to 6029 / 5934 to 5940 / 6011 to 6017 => 3.8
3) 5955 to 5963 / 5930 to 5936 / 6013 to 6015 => 3.0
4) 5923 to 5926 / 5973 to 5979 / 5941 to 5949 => 4.8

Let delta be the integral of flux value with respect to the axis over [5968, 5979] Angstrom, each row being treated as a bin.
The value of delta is 407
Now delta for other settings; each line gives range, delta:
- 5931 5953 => 821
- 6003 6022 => 699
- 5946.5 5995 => 1796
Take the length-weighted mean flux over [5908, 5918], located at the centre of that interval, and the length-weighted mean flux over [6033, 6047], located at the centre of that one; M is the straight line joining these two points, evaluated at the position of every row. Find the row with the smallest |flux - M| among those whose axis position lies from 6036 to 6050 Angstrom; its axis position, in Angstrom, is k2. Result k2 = 6038.27 Angstrom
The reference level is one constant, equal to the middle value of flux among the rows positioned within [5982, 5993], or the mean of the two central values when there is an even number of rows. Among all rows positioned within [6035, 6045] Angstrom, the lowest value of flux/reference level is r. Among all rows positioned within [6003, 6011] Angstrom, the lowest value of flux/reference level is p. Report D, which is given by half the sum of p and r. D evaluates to 0.99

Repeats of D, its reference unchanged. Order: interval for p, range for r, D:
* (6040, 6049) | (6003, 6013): 0.99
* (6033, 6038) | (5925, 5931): 1.00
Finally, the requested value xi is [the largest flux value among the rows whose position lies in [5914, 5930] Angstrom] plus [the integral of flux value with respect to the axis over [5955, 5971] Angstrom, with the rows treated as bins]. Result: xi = 631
